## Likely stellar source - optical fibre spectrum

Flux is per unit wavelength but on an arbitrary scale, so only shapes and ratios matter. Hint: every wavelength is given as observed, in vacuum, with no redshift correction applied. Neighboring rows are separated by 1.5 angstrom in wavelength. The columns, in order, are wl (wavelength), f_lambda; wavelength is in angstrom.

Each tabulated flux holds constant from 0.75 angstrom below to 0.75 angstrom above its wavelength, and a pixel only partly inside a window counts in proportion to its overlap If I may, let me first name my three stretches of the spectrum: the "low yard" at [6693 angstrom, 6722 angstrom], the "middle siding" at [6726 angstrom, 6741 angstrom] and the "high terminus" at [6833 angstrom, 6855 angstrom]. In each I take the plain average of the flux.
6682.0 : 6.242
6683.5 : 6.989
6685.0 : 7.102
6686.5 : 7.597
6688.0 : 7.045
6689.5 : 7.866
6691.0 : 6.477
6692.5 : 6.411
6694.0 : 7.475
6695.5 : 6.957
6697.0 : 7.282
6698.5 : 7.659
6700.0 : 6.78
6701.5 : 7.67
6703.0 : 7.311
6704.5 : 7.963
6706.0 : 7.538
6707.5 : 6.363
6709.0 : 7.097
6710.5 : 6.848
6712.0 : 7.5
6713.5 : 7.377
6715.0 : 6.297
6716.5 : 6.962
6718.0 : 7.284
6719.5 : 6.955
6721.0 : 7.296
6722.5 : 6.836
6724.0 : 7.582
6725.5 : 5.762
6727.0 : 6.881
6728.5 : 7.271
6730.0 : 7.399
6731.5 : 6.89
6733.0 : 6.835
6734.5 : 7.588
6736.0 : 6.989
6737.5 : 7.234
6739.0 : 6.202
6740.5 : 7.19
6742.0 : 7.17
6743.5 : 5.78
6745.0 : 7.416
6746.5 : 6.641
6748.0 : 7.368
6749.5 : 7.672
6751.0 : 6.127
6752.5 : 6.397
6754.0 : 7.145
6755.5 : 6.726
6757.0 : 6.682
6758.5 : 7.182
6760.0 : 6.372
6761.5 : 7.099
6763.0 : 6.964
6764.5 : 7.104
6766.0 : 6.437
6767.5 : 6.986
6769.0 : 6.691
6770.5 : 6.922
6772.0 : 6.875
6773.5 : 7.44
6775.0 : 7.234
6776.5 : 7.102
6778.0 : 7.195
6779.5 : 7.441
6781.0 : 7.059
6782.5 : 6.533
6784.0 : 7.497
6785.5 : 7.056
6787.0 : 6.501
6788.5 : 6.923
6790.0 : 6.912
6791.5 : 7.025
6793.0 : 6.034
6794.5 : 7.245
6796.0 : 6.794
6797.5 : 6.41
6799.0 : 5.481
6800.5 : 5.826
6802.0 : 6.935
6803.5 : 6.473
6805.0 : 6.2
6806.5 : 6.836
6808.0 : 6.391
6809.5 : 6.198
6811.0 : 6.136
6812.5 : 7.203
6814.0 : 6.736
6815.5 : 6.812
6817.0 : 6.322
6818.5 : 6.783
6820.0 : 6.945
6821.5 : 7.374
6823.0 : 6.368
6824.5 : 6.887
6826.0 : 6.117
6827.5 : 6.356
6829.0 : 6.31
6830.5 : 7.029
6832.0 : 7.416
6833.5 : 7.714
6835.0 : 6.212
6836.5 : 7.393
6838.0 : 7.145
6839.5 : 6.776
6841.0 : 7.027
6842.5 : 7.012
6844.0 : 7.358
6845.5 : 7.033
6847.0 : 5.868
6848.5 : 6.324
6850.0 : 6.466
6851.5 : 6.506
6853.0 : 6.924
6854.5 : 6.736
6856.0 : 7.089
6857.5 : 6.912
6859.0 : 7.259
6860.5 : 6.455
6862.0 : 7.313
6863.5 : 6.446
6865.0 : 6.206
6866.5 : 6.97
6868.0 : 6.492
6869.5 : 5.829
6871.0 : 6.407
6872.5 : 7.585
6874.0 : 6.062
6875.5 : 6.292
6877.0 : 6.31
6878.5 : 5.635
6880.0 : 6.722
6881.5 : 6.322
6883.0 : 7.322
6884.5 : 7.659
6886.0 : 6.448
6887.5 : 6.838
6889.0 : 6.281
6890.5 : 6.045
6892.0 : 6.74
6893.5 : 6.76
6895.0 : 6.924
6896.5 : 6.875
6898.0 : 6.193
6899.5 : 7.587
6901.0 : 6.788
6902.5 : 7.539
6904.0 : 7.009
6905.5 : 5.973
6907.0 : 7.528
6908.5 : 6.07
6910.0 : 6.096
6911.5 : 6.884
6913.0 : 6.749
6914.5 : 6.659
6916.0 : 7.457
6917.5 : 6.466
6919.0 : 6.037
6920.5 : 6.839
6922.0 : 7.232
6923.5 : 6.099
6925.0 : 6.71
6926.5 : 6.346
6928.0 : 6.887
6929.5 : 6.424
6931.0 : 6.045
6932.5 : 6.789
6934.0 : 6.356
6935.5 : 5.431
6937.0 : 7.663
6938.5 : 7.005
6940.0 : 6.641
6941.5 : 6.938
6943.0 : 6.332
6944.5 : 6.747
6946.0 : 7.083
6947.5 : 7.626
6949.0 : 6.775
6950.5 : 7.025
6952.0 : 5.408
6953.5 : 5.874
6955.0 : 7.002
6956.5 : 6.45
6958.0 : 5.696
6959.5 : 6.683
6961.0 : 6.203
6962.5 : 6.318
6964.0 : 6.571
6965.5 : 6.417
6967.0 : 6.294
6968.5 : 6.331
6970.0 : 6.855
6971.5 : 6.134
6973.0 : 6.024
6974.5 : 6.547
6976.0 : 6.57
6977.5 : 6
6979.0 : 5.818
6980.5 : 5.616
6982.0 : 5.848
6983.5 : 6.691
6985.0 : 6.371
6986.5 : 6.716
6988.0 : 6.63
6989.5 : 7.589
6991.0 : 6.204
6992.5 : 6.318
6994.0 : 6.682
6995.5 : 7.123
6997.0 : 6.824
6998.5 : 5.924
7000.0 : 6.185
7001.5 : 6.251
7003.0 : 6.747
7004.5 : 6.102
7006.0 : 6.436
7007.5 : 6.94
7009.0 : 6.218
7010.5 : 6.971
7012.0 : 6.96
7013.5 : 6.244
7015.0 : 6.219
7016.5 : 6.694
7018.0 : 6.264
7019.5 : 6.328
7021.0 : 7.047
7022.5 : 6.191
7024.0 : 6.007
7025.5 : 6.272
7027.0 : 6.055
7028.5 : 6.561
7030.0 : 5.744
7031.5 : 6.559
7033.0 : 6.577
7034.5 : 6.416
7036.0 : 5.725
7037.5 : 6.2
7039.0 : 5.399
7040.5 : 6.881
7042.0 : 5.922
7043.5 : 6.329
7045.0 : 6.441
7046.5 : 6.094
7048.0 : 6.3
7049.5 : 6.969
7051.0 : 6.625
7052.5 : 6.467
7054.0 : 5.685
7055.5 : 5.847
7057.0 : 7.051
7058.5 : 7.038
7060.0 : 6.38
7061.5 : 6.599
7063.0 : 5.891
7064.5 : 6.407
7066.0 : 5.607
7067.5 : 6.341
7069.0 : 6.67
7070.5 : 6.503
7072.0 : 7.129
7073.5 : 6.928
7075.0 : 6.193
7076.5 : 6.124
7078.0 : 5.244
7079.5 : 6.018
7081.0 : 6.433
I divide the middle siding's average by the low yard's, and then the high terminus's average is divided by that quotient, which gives 7.0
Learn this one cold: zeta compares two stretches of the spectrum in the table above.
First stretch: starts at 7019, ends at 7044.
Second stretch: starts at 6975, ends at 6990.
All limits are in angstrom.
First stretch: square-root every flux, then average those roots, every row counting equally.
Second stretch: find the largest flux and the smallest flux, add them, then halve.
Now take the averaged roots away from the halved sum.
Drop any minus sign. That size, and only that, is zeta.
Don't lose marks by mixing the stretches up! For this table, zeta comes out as 4.10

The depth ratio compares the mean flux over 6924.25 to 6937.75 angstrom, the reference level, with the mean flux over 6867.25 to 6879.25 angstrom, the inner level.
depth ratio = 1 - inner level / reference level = 0.029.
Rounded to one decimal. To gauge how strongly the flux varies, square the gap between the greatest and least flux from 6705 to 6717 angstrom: 1.5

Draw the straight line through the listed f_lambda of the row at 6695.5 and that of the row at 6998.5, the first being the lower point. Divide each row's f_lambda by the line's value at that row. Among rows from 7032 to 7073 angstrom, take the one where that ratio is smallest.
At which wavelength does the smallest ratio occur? 7039.0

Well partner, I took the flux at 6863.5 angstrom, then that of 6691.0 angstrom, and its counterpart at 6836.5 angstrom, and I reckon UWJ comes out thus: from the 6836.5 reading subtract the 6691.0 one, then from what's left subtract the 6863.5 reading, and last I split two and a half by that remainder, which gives -0.45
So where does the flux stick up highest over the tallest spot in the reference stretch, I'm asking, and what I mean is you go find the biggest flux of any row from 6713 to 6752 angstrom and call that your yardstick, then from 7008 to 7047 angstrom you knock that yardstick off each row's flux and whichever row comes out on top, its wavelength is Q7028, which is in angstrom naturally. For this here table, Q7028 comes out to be 7021.0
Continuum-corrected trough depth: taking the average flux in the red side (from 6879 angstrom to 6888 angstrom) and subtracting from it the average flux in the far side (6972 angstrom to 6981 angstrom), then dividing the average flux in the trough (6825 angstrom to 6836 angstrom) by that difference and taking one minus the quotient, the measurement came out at -8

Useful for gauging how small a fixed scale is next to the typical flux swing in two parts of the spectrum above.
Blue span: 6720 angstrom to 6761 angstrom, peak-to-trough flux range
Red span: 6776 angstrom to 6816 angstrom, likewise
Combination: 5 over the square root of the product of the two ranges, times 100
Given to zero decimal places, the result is 255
